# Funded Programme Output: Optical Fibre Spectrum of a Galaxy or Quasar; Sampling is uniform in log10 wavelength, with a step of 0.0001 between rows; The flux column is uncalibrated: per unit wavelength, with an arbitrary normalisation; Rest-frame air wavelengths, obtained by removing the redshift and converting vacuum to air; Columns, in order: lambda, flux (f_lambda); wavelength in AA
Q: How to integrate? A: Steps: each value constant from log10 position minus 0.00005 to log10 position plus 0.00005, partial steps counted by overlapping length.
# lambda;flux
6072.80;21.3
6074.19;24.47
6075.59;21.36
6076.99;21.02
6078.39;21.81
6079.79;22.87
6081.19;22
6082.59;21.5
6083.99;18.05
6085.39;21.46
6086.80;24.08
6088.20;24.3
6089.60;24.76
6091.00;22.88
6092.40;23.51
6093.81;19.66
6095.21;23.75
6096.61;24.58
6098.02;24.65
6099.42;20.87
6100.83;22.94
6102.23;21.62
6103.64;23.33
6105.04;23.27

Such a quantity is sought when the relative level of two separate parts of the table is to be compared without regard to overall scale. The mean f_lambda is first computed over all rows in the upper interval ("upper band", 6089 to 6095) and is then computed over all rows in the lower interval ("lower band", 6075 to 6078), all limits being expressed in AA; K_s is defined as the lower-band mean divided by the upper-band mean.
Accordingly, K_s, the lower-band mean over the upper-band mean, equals 0.93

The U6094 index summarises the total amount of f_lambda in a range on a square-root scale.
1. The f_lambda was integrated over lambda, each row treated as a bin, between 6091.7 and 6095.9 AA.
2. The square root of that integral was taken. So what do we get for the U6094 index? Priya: 9.7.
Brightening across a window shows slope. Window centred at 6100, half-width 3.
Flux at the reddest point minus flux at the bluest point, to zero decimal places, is -3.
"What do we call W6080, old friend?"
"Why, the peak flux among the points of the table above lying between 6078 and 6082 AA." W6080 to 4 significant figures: 22.87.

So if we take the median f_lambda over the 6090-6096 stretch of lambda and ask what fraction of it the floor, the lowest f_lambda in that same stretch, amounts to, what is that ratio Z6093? 0.85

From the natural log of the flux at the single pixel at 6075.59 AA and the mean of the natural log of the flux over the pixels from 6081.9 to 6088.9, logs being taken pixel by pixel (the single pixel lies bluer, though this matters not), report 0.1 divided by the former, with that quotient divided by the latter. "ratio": 0.0106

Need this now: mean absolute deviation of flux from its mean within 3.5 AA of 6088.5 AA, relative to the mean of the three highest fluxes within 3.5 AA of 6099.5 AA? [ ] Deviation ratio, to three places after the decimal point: 0.044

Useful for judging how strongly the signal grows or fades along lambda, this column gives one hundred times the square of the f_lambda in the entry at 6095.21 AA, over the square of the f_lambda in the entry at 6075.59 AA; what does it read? 124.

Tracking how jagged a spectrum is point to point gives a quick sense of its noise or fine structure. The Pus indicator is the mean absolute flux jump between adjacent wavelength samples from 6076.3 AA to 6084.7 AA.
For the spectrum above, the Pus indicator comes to 1.3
